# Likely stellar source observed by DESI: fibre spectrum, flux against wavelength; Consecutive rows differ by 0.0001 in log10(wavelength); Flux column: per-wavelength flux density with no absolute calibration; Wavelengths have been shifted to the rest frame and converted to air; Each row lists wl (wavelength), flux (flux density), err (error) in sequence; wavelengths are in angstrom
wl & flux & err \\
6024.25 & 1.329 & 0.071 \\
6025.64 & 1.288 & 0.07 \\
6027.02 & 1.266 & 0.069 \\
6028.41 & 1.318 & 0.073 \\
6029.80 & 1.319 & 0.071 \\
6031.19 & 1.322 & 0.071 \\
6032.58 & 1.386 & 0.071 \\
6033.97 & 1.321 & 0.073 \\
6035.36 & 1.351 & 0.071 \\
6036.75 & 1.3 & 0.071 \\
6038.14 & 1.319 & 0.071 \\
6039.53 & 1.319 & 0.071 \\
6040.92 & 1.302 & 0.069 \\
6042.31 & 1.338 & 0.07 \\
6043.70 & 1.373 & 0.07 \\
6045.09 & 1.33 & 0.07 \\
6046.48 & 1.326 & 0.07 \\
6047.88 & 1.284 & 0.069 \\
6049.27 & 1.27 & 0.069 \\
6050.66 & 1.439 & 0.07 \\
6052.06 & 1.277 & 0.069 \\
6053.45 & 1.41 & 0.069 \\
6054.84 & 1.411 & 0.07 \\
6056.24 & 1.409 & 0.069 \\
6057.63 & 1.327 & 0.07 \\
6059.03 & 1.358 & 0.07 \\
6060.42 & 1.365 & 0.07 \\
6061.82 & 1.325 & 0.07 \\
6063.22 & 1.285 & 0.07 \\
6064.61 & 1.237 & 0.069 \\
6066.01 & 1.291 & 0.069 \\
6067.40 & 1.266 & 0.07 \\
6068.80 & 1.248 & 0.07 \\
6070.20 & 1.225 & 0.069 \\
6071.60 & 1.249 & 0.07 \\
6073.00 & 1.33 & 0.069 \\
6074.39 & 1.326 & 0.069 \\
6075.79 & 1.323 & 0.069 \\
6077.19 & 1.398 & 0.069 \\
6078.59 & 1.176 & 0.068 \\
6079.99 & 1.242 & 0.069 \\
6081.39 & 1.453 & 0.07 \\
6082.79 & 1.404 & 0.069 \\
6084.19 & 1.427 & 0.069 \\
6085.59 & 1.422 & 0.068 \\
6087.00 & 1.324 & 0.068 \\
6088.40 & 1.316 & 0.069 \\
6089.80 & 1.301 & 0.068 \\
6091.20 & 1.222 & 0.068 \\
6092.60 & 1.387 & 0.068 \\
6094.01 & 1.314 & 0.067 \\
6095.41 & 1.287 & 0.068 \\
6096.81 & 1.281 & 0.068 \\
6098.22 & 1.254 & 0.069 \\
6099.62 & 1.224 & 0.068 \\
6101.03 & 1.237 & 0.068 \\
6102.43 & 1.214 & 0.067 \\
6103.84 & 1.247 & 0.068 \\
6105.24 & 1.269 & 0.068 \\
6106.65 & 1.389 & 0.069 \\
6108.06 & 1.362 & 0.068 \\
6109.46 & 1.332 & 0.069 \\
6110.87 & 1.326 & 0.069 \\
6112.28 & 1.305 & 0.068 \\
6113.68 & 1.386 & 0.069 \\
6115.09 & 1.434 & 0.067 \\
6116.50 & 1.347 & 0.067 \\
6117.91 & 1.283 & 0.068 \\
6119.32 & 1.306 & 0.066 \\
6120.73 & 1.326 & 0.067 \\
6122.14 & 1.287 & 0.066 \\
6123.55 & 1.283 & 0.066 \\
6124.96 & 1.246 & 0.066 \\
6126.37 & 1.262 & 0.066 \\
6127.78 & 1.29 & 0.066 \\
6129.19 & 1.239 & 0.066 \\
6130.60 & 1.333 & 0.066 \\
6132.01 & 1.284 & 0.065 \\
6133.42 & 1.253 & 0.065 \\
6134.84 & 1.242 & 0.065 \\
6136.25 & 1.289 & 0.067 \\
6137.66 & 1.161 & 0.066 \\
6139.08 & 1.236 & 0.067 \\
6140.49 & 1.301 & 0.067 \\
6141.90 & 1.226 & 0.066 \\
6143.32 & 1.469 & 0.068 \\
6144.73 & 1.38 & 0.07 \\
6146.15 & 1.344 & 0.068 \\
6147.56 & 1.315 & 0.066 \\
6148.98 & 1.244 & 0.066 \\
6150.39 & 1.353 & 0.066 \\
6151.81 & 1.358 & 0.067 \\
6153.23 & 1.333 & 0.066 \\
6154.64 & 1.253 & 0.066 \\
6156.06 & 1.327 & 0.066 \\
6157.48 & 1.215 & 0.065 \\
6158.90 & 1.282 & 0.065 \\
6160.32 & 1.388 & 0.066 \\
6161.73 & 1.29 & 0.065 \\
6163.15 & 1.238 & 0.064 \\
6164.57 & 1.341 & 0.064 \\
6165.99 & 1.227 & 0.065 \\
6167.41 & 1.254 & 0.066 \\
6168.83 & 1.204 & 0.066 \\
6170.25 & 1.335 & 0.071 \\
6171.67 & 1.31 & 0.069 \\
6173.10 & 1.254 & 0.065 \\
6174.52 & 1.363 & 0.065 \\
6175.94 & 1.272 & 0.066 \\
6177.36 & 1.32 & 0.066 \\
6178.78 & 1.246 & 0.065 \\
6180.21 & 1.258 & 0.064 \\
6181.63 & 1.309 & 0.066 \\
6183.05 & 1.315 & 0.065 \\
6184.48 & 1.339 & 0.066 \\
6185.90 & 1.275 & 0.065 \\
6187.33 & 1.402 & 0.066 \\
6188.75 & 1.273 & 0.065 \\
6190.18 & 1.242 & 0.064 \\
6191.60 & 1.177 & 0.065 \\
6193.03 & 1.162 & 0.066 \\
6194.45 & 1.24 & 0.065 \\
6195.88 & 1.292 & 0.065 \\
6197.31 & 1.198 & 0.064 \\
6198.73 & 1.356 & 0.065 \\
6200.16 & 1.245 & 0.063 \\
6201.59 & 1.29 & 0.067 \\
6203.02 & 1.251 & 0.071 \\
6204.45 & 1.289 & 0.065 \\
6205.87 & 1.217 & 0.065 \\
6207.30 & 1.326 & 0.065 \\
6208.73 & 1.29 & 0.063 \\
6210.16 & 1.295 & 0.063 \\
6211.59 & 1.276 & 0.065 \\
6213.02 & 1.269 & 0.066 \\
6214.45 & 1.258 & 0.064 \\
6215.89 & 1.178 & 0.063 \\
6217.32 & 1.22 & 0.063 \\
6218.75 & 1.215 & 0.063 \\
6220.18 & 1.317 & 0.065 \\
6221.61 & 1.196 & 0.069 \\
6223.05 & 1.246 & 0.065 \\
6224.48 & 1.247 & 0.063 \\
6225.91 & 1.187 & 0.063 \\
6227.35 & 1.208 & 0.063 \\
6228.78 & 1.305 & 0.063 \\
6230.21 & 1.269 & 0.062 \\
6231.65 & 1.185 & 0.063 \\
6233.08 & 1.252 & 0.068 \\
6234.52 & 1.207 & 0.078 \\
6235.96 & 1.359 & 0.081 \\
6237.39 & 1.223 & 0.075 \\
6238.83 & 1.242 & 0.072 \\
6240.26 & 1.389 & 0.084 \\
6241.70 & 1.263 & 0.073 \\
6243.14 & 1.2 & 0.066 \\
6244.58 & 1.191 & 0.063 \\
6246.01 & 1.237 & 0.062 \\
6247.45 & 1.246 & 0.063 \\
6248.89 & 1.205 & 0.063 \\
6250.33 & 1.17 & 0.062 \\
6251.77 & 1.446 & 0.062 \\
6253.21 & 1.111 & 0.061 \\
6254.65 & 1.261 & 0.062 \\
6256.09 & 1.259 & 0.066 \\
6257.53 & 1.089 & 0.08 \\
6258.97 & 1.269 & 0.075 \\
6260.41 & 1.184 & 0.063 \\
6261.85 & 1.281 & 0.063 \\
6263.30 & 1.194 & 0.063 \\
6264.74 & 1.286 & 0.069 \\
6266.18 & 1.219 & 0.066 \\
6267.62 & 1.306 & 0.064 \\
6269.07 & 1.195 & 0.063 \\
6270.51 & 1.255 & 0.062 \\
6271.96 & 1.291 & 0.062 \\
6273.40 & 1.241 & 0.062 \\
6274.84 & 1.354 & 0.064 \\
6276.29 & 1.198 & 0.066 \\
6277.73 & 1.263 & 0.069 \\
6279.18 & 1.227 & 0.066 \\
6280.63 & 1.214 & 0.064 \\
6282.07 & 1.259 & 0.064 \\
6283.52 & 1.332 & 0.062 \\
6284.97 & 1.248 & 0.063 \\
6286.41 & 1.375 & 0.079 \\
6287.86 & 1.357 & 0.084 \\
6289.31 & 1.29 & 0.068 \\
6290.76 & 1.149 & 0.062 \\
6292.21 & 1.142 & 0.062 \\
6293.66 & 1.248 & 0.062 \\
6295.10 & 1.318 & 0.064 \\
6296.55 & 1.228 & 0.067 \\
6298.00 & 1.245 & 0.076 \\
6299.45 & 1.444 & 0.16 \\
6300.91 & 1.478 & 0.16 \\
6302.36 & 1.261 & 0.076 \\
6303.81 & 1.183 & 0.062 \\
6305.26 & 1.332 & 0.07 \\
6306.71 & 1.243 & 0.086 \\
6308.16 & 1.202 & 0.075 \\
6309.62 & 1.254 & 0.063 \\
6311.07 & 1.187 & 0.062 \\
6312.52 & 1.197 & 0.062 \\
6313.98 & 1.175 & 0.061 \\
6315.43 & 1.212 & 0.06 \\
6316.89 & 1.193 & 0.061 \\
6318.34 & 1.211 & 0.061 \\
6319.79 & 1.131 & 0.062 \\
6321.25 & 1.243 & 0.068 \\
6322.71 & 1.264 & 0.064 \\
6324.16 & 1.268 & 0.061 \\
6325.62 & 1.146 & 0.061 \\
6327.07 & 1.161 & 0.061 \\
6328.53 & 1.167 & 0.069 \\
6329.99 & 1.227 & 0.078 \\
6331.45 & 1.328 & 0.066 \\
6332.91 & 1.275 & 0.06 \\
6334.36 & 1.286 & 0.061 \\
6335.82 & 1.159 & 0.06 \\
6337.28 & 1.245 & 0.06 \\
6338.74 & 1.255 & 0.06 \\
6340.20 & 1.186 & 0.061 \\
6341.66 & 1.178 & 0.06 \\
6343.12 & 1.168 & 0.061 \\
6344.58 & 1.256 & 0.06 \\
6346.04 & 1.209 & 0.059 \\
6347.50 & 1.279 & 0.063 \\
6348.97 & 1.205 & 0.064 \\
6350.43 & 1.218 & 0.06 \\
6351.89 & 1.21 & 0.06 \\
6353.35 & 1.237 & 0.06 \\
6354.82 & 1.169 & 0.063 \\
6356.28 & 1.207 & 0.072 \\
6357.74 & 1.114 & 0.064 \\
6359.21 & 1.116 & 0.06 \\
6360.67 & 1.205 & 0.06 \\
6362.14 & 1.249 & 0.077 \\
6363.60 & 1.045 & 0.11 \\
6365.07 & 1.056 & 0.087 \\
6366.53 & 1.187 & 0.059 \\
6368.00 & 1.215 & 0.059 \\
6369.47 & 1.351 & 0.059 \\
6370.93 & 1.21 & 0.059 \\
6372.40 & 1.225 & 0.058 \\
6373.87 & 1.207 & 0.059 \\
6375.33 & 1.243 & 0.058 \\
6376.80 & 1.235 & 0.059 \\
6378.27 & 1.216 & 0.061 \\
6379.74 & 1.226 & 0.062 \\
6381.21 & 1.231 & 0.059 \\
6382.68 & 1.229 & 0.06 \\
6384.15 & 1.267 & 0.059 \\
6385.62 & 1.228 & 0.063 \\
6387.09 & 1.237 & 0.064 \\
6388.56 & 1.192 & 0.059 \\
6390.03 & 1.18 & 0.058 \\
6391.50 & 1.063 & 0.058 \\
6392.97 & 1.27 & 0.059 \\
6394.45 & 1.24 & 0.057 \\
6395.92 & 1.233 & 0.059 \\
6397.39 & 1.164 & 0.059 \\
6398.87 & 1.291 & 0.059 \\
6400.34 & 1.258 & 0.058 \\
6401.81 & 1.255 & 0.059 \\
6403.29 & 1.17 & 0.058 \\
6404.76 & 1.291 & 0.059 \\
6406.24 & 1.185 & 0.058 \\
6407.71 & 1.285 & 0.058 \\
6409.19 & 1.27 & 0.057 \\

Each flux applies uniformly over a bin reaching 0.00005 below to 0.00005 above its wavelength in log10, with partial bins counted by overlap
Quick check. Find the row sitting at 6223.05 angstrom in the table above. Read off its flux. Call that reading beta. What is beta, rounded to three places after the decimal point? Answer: 1.246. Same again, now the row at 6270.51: 1.255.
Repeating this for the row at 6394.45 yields 1.240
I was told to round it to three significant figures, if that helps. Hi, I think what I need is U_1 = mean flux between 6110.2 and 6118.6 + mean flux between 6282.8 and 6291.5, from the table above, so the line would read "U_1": 2.64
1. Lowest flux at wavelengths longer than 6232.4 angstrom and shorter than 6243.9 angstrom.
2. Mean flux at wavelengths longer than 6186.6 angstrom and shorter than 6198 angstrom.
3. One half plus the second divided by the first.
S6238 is 1.54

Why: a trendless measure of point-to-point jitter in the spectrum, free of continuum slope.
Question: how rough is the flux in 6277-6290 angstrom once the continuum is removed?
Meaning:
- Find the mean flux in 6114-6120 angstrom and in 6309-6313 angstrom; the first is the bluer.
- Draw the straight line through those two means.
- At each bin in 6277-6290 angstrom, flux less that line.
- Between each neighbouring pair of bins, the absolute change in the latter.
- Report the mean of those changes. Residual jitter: 0.058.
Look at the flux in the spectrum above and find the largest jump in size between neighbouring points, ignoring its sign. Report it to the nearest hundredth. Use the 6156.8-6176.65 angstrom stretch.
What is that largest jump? 0.13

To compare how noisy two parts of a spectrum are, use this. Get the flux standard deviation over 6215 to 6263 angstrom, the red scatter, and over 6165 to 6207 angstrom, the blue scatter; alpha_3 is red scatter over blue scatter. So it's 1.26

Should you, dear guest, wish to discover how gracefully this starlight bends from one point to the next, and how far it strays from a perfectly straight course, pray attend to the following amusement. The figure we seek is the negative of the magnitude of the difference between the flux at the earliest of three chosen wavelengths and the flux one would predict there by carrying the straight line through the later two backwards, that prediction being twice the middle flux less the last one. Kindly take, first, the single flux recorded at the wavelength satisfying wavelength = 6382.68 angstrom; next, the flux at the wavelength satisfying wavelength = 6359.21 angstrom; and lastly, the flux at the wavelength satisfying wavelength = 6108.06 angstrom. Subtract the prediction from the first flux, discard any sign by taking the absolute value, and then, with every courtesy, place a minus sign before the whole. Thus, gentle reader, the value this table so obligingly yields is -0.36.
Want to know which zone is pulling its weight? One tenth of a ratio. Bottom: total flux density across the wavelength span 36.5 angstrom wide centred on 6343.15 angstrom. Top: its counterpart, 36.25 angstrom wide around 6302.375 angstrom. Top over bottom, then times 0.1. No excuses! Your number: 0.104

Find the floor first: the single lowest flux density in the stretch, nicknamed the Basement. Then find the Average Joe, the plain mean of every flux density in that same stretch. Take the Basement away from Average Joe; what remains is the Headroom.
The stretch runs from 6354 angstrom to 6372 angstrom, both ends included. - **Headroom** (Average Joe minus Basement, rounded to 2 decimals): 0.13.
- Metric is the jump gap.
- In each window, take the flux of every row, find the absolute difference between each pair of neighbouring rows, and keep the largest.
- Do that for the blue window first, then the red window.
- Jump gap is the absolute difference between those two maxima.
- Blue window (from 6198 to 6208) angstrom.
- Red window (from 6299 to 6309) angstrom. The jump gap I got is 0.11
